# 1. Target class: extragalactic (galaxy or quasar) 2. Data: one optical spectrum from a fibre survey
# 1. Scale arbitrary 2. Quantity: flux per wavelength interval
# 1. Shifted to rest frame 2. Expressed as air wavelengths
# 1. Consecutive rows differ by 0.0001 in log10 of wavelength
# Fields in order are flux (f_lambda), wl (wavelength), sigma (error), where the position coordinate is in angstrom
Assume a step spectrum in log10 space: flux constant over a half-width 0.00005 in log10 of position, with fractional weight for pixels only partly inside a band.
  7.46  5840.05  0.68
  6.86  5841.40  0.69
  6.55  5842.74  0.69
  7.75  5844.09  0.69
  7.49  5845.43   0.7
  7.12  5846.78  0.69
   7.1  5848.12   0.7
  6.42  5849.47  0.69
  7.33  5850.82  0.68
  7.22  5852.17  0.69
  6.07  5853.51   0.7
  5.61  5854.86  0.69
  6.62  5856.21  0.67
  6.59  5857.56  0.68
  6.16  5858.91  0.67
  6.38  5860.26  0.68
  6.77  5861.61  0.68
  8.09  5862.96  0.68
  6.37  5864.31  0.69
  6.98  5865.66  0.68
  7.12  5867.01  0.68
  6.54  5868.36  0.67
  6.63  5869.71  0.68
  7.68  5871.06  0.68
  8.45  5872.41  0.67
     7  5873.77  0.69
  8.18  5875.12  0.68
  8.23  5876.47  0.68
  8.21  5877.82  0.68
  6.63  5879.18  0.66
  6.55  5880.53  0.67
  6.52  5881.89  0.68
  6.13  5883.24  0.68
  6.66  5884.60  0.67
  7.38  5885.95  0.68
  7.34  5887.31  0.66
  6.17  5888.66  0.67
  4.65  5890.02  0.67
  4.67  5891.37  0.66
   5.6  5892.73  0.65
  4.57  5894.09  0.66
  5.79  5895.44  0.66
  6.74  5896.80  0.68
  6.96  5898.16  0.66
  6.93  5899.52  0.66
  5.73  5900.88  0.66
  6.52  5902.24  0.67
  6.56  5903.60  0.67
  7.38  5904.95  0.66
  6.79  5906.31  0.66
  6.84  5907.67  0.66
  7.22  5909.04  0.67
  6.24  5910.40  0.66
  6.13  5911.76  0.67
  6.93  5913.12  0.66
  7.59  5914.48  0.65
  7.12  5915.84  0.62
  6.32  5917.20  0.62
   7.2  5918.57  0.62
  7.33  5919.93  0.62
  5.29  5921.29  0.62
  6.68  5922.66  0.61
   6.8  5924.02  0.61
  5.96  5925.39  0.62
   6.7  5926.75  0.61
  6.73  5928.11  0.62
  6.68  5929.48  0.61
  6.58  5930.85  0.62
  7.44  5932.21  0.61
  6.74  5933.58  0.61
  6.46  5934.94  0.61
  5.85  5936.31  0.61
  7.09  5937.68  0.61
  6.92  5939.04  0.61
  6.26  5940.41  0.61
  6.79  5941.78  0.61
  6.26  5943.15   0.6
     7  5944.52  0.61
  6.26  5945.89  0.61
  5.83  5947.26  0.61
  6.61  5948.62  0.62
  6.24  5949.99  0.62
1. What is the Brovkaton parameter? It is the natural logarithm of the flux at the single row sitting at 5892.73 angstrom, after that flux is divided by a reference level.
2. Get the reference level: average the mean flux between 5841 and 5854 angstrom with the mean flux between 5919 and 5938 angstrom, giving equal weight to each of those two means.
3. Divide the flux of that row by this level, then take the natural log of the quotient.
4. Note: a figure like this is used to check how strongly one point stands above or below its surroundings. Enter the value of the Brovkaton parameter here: -0.19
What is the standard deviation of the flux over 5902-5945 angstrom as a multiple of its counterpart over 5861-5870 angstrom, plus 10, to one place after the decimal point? 10.9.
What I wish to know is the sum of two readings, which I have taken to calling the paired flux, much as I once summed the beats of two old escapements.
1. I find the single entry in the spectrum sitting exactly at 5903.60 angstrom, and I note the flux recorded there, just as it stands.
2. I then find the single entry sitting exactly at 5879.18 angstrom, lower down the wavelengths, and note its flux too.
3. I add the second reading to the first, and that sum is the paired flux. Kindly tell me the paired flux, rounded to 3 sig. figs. 13.2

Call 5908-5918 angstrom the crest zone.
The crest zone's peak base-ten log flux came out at 0.880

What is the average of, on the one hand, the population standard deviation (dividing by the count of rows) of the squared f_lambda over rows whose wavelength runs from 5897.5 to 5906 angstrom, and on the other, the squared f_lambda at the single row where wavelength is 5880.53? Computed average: 24.8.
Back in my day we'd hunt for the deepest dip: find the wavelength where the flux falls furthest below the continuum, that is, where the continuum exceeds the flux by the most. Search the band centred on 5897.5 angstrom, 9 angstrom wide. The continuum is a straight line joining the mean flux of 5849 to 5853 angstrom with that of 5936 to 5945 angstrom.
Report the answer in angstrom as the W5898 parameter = 5894.09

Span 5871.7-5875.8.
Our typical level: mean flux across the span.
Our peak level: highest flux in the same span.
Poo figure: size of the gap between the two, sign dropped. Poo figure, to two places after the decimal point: 0.57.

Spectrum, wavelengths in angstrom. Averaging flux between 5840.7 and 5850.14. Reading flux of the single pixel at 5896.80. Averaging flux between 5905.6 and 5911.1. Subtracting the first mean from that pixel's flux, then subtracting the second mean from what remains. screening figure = -7.1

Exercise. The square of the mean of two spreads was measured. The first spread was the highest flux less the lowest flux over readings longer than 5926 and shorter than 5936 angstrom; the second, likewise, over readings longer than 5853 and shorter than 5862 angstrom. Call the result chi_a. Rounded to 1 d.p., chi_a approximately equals 1.1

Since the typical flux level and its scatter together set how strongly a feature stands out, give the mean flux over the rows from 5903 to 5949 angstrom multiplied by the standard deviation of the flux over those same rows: 3.4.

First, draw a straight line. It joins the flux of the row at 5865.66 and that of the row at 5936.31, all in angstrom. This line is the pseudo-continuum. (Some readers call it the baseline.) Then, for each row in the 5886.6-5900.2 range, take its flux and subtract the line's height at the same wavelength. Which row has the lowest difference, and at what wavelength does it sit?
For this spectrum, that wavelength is 5894.09 angstrom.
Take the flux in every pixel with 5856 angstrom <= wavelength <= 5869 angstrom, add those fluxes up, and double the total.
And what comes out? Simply 135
